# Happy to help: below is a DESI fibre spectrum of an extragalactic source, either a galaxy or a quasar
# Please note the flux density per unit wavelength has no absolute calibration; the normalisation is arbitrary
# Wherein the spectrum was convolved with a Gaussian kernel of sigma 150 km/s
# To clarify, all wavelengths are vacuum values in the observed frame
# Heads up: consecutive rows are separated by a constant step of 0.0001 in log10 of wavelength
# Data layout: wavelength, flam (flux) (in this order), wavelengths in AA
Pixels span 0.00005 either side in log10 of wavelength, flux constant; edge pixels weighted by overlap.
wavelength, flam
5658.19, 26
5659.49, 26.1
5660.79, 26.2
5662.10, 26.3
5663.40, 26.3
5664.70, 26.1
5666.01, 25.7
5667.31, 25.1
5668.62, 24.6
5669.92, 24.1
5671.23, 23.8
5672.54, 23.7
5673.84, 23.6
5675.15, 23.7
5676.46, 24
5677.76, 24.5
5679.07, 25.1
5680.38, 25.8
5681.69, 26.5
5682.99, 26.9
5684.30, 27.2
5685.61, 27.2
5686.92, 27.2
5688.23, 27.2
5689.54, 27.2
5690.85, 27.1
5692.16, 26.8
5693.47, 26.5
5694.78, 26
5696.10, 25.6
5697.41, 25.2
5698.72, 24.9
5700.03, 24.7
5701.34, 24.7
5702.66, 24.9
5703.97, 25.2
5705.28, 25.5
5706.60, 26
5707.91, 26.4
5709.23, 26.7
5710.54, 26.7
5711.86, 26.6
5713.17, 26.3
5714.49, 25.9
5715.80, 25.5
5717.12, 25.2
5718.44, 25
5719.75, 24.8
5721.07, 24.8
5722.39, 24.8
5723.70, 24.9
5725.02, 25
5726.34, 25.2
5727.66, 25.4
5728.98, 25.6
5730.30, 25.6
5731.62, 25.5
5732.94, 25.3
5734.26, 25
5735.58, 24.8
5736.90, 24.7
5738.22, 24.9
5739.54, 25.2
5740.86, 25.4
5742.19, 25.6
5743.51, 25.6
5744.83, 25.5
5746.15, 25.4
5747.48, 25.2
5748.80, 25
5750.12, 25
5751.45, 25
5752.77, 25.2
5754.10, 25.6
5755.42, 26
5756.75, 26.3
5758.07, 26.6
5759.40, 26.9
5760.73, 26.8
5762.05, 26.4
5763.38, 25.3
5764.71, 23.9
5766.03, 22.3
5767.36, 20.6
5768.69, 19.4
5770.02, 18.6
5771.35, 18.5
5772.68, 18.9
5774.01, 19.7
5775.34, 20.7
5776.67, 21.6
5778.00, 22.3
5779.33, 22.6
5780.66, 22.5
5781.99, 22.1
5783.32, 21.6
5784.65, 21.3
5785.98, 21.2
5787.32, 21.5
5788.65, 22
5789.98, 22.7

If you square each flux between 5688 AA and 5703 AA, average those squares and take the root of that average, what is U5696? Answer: 25.9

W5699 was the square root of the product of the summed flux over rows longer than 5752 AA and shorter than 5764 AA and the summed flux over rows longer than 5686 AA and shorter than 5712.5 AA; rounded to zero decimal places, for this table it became 350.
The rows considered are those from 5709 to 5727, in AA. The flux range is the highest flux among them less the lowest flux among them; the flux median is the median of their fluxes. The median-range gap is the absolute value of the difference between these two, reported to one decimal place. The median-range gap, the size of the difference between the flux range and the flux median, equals 23.3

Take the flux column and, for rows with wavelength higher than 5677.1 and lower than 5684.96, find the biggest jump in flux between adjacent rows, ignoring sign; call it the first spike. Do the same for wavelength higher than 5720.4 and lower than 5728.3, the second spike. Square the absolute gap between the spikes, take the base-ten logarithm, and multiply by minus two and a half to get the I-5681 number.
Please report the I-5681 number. 1.5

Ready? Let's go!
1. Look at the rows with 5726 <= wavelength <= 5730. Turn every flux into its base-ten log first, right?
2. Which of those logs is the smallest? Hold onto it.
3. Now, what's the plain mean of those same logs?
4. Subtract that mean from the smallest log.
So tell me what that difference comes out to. -0.003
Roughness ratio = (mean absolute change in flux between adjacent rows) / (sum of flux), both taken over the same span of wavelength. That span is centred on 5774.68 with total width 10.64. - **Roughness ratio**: 0.0037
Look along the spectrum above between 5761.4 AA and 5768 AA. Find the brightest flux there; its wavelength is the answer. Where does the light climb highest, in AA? 5762.05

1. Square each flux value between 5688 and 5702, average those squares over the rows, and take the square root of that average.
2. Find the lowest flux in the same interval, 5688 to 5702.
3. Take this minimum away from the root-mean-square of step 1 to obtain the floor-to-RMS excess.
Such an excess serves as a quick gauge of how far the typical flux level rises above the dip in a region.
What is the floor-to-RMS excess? 1.3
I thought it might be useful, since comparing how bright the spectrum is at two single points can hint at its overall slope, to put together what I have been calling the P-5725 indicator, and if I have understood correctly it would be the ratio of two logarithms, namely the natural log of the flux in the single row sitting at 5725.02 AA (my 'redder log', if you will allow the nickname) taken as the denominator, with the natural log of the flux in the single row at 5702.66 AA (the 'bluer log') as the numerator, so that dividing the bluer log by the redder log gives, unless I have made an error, 1.00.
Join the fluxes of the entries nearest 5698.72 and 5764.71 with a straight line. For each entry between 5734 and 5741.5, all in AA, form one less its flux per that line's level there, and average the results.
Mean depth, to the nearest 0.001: -0.028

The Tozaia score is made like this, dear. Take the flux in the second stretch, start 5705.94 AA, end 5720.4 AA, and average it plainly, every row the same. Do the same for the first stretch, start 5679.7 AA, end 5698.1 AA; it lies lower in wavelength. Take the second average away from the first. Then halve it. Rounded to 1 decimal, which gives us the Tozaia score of 0.3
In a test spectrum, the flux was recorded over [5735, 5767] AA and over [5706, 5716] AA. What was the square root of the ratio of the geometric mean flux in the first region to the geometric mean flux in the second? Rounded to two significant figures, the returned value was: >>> 0.98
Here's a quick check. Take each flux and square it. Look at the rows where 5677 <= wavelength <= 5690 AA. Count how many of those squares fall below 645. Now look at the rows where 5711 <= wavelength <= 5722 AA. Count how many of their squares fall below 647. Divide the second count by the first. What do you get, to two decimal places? 2.00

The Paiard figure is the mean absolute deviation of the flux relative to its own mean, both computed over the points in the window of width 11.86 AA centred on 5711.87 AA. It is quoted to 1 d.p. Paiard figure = 0.4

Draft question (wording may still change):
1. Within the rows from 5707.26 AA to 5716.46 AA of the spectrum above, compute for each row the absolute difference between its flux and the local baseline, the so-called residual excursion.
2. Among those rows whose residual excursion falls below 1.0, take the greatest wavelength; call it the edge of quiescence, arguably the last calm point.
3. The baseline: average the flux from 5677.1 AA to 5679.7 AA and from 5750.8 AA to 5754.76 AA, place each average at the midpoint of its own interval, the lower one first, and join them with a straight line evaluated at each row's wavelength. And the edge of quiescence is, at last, 5715.80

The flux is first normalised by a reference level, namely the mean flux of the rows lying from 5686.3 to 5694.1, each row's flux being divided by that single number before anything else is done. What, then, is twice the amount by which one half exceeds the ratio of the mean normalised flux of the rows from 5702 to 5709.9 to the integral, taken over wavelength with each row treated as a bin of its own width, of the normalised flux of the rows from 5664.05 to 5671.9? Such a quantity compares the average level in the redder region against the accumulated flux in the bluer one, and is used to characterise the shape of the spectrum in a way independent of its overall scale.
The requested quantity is 0.736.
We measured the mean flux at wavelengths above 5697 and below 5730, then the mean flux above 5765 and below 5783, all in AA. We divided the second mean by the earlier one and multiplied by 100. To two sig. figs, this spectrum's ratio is 82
